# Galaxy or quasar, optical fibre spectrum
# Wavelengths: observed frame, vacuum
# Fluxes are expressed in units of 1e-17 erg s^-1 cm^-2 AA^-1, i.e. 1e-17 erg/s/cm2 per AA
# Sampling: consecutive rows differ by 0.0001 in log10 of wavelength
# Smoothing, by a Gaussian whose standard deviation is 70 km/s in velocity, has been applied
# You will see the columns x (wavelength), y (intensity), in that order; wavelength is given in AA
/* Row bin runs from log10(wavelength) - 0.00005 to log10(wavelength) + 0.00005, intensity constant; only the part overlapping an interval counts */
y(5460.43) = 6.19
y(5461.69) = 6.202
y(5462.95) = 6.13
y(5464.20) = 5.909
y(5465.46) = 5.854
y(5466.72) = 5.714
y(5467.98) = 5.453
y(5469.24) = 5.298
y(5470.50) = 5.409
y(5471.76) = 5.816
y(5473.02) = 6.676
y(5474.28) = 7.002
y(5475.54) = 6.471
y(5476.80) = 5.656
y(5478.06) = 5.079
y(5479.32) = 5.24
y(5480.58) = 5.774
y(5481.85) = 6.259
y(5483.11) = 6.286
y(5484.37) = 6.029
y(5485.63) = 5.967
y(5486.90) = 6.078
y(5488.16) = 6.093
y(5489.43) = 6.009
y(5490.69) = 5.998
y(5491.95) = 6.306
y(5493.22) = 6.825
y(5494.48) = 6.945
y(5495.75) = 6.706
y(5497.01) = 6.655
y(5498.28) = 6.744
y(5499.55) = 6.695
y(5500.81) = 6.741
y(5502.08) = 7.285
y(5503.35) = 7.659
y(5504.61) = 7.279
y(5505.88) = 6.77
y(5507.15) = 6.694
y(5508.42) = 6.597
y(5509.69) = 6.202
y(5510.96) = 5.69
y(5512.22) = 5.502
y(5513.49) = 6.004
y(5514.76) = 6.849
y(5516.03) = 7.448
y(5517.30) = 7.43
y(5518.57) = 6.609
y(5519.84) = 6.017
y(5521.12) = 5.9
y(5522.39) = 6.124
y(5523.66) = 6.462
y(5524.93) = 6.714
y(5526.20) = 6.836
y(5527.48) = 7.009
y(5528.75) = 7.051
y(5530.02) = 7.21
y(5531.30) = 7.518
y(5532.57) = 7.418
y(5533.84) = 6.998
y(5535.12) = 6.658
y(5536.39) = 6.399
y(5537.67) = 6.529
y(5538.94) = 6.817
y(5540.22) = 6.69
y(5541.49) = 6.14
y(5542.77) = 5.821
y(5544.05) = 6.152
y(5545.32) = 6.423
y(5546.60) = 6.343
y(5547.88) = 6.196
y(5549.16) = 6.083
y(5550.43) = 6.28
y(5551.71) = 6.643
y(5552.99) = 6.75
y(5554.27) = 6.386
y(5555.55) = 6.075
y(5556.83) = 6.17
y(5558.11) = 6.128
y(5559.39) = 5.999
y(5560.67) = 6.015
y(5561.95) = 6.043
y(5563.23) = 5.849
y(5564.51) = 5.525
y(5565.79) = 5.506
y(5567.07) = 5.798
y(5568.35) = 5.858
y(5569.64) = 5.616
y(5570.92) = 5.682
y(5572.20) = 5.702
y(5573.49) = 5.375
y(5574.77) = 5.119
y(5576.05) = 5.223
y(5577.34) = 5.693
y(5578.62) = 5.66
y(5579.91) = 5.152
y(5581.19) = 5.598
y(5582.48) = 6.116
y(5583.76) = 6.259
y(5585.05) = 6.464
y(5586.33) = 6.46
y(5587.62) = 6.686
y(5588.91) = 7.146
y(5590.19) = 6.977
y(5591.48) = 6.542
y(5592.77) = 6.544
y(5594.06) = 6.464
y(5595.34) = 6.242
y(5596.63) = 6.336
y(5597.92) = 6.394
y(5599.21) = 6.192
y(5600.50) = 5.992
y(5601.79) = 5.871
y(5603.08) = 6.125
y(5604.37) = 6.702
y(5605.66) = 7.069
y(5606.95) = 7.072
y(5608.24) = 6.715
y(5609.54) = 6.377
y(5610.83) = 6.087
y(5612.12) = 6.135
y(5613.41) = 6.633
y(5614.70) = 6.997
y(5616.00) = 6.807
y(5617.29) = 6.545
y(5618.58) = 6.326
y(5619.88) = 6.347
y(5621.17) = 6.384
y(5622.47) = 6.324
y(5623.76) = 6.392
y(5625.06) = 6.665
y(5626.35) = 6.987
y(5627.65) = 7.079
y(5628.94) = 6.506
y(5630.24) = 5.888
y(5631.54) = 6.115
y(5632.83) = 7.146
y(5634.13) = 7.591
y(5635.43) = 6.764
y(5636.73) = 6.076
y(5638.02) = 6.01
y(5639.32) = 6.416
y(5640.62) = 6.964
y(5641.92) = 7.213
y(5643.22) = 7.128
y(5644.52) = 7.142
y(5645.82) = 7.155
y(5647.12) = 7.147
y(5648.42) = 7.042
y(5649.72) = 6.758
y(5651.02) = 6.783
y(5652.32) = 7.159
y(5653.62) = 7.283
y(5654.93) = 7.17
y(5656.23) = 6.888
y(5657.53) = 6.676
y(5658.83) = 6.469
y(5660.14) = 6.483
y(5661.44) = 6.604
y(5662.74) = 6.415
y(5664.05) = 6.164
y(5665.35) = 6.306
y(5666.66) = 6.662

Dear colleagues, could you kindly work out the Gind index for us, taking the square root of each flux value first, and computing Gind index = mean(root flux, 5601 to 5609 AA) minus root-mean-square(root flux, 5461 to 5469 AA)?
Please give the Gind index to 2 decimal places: 0.14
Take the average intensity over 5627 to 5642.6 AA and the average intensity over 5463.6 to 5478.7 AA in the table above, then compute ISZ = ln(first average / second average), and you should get 0.13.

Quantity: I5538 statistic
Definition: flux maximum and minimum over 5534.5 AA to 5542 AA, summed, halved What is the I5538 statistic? 6.48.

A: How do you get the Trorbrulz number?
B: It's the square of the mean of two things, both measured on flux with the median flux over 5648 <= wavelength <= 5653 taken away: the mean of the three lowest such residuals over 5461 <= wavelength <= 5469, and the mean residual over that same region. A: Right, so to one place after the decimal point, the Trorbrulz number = 1.3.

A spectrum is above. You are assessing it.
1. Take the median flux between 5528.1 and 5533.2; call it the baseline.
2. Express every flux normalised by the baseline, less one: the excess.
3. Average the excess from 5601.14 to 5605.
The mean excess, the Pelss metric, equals -0.15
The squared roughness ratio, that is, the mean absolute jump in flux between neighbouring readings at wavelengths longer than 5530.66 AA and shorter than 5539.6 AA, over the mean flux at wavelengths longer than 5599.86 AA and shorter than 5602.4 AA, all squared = 0.0019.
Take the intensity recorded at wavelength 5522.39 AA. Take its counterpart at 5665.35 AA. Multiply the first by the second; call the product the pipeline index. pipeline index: 39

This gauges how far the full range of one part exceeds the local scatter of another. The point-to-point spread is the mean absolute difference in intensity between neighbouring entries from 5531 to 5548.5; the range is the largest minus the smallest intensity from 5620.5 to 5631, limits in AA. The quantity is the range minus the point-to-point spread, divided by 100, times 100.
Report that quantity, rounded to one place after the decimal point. 0.9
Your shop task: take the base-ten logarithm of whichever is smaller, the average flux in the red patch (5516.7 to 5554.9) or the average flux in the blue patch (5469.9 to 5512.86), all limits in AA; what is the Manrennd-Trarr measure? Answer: 0.801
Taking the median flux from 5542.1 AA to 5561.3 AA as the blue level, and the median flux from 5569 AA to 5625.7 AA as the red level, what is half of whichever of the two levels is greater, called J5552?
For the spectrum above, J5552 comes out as 3.17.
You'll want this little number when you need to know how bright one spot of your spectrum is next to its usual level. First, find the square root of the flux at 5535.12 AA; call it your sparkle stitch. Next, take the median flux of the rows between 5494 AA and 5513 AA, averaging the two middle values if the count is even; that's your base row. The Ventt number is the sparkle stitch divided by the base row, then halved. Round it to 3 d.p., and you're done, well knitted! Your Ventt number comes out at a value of 0.192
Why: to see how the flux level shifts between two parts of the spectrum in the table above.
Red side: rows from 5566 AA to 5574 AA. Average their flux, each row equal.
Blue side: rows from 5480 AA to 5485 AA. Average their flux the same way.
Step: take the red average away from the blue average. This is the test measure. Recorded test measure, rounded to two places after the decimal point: 0.42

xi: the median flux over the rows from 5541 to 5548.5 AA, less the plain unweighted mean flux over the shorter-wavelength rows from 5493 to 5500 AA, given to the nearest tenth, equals -0.6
